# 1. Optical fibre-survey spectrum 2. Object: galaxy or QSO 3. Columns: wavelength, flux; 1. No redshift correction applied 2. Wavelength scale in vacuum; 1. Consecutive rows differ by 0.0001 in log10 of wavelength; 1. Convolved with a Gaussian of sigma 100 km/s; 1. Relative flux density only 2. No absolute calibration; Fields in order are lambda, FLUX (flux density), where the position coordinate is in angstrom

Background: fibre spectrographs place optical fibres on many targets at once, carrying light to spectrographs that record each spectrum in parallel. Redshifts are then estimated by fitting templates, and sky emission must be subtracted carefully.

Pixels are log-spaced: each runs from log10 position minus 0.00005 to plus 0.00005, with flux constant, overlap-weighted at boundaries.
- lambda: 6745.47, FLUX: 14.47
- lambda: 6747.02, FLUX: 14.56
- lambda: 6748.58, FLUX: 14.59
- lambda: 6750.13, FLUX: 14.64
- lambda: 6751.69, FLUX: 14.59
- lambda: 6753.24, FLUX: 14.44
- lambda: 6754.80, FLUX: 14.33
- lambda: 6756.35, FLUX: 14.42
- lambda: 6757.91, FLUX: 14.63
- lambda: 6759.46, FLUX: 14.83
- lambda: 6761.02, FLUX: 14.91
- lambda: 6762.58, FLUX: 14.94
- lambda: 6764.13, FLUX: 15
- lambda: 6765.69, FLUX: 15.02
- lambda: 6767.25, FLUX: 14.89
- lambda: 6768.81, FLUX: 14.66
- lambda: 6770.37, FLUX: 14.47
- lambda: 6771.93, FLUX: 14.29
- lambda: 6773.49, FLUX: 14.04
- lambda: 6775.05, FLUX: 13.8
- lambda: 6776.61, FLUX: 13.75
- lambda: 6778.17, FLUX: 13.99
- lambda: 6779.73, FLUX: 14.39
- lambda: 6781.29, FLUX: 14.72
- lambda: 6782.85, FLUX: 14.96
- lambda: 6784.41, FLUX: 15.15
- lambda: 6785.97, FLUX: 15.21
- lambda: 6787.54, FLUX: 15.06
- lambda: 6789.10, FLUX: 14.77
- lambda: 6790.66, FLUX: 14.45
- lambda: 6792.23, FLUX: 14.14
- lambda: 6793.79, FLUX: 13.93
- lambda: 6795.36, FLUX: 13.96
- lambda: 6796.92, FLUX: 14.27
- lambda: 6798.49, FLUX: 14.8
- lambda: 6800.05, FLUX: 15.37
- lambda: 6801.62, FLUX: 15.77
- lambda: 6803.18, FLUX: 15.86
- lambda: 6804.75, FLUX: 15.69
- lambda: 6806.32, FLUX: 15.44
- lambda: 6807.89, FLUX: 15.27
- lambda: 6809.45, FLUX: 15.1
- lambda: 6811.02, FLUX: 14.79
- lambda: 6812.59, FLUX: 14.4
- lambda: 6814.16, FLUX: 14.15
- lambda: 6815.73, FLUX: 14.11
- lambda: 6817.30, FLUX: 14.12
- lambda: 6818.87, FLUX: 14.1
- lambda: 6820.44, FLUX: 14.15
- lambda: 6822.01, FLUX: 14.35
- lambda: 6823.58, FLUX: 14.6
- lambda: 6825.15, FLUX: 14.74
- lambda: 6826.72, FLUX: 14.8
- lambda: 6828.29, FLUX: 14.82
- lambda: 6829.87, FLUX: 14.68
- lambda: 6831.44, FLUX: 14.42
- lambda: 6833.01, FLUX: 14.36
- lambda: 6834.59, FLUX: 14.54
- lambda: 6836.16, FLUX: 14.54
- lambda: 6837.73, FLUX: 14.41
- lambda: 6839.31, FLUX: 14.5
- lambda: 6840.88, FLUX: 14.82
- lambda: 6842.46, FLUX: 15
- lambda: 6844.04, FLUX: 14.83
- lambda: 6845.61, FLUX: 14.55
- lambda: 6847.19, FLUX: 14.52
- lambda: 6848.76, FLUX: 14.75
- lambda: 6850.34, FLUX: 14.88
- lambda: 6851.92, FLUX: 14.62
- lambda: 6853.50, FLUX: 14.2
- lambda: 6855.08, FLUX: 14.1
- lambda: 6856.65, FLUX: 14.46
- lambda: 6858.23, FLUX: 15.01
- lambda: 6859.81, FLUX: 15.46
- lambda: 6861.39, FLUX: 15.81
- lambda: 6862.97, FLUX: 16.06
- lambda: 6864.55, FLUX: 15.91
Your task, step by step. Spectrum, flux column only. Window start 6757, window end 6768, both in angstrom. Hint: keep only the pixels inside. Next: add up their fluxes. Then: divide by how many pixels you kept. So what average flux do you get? 14.9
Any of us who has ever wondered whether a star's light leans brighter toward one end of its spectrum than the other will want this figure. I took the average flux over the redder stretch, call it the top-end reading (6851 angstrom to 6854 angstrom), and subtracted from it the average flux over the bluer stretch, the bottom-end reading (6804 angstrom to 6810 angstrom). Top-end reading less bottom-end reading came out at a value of -1.0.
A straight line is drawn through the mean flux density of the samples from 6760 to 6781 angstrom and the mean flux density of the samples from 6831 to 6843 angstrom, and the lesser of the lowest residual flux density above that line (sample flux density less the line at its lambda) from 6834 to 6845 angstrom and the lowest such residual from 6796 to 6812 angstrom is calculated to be -0.24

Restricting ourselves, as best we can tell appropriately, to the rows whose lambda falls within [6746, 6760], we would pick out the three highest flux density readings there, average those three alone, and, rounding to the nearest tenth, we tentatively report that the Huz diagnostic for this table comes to 14.7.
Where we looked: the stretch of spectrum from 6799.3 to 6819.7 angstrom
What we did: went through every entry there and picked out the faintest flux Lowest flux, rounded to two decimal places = 14.10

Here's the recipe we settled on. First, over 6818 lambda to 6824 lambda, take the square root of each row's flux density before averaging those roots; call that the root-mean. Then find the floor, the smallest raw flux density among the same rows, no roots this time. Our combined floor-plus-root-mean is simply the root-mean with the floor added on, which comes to 17.9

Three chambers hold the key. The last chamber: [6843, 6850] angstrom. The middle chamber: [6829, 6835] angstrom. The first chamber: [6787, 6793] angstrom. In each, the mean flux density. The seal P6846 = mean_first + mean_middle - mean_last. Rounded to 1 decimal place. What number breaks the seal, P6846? 14.4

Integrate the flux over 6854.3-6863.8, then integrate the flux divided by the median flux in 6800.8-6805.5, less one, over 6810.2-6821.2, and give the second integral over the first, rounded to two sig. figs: -0.0073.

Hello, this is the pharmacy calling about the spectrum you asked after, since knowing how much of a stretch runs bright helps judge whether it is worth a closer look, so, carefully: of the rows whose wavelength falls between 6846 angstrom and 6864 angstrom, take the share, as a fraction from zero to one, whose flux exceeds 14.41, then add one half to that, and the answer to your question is 1.32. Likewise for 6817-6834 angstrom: 1.05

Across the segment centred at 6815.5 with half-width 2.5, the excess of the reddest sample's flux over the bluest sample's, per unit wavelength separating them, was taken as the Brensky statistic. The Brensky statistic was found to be -0.01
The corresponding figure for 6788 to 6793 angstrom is -0.20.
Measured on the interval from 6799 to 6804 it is 0.16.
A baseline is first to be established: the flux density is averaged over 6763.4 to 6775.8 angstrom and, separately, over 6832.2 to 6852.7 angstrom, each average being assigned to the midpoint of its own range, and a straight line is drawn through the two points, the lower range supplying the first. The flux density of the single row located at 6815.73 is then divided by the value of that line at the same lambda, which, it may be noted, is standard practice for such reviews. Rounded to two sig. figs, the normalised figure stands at 0.97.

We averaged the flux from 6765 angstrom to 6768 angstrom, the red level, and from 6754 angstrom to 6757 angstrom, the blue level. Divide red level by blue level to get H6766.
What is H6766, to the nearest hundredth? 1.04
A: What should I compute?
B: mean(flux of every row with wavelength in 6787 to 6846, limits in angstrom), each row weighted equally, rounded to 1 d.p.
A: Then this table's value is 14.7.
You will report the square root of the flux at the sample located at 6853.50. 3.77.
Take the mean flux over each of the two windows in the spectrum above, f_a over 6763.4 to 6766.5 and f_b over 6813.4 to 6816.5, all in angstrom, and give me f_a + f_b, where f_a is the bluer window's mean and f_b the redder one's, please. 29.1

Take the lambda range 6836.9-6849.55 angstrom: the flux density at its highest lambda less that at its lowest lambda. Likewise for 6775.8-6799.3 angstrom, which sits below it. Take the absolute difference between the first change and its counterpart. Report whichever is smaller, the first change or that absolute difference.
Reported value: 0.34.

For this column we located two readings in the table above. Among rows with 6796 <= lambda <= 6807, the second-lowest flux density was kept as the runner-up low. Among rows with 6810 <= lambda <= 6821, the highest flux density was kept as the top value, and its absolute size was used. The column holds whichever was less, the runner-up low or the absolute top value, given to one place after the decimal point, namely 14.8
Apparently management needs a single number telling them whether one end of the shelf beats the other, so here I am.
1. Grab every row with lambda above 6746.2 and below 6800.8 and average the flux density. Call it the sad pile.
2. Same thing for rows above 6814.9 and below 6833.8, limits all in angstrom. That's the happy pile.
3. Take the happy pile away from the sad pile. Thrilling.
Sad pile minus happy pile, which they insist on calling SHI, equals 0.1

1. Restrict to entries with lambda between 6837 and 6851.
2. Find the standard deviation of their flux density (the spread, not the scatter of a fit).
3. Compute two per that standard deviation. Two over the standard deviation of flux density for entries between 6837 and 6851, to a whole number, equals 10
